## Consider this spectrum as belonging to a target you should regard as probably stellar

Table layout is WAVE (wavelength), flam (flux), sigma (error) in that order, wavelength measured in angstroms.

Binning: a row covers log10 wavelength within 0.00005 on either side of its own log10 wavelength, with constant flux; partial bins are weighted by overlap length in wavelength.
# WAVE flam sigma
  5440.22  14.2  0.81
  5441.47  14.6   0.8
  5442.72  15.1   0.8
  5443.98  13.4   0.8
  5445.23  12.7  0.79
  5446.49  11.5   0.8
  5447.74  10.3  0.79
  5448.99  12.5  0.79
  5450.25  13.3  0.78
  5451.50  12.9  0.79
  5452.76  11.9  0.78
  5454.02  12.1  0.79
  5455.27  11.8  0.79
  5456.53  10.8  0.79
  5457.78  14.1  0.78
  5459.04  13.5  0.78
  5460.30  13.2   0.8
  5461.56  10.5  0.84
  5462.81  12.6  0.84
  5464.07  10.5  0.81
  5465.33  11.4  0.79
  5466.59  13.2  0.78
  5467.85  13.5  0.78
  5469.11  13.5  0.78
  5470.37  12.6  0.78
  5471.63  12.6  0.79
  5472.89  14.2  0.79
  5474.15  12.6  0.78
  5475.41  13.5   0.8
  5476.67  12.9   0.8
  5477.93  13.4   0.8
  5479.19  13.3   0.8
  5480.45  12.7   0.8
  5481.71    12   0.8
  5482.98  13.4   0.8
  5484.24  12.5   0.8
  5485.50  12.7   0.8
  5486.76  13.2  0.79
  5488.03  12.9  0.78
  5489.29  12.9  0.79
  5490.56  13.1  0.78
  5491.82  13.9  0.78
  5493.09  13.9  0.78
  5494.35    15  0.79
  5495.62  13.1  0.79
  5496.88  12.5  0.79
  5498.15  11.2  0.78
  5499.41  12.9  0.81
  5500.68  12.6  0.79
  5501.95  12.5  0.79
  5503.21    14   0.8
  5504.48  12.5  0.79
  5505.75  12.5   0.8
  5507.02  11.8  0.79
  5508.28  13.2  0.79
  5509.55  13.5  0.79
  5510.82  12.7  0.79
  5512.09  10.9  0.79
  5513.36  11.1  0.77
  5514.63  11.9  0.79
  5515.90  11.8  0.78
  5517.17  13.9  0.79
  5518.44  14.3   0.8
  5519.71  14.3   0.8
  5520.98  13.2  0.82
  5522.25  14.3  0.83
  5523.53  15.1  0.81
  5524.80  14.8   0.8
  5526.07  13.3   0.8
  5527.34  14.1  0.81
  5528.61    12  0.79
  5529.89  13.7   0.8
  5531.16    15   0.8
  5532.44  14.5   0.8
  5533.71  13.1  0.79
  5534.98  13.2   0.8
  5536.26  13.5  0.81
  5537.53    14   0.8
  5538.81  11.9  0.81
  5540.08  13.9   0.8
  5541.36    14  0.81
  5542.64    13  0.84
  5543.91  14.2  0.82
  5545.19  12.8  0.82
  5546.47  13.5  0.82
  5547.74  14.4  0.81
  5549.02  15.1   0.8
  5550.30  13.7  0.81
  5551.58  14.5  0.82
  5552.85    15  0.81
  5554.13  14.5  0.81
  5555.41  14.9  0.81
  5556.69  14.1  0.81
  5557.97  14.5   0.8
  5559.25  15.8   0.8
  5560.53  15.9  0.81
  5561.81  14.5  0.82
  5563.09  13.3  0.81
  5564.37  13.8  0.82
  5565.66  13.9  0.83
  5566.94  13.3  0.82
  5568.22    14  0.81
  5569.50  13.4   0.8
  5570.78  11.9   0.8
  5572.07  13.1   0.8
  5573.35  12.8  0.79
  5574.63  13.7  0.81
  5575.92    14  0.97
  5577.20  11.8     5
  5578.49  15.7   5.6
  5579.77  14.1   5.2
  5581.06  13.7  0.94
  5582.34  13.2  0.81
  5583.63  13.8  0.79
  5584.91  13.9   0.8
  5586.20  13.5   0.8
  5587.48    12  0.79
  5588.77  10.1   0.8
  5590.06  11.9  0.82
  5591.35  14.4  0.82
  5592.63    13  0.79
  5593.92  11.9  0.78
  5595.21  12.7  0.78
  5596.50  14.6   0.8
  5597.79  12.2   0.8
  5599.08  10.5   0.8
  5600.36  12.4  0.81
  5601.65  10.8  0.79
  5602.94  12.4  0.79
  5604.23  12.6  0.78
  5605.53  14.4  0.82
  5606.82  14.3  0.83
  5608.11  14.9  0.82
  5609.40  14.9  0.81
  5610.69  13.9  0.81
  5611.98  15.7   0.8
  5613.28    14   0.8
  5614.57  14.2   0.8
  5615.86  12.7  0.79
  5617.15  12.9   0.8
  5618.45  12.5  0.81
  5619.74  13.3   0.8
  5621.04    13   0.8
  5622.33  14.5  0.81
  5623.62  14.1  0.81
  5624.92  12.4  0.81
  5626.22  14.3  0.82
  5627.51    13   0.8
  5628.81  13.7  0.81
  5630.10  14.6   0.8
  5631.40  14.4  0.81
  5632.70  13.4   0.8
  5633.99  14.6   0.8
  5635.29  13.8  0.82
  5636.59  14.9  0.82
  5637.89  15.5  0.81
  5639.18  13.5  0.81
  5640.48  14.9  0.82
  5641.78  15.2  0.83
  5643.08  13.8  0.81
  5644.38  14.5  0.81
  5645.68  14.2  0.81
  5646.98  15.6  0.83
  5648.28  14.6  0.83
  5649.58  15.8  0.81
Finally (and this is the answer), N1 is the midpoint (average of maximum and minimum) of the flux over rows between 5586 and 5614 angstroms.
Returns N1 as 12.9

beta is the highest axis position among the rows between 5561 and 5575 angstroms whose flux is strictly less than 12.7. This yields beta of 5570.78 angstroms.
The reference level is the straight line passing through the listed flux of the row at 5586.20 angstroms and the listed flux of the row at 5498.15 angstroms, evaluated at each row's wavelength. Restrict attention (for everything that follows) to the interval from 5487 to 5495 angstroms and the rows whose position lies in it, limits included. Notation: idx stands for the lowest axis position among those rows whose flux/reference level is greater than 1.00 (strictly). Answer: 5488.03 angstroms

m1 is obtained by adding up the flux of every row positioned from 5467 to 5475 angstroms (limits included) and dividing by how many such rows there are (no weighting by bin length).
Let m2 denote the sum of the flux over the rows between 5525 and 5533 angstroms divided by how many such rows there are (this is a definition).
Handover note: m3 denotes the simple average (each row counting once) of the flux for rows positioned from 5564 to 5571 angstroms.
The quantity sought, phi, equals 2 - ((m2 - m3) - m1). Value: 14.8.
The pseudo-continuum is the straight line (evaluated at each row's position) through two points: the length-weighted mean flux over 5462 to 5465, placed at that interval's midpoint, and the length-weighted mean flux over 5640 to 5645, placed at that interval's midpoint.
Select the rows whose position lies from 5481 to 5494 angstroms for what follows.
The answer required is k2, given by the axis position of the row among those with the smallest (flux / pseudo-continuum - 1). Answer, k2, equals 5481.71 angstroms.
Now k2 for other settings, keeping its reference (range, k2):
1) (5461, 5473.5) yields 5464.07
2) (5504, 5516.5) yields 5512.09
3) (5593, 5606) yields 5599.08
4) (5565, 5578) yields 5577.20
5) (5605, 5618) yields 5615.86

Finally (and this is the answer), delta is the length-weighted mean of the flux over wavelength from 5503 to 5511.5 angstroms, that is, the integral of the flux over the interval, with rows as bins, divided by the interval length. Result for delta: 12.8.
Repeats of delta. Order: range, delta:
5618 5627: 13.5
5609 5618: 14.0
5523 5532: 14.0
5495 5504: 12.7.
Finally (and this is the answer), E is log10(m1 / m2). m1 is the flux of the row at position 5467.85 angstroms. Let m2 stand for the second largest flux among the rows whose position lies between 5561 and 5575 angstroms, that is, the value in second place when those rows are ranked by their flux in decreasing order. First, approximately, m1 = 13.5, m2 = 14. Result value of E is -0.016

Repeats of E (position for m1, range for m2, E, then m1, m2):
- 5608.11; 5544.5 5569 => -0.025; 14.9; 15.8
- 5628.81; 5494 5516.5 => -0.009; 13.7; 14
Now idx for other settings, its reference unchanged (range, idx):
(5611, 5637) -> 5611.98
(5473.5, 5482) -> 5474.15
